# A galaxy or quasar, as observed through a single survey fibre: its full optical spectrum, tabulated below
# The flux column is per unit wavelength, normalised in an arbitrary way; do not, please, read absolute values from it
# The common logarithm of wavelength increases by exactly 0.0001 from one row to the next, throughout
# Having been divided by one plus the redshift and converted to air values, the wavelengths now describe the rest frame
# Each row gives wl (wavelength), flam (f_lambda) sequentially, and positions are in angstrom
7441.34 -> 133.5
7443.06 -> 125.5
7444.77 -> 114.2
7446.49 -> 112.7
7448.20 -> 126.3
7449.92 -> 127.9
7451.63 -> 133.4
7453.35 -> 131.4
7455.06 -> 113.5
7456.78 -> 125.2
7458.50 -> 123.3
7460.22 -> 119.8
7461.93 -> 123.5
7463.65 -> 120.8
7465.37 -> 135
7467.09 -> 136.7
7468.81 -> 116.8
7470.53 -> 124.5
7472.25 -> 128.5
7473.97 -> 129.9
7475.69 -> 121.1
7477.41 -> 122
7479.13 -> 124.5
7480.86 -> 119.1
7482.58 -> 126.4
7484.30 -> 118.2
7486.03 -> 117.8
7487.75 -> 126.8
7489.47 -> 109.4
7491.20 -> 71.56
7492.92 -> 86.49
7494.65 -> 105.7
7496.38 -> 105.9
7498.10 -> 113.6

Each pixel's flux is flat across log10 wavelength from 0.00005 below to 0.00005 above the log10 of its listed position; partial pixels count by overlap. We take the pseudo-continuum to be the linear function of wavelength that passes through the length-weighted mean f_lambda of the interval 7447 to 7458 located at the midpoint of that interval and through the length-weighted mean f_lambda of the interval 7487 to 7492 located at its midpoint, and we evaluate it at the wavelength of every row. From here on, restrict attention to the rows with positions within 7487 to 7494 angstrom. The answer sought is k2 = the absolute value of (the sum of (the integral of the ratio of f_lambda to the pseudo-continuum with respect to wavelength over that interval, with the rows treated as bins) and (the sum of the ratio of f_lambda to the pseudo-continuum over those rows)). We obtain 10.6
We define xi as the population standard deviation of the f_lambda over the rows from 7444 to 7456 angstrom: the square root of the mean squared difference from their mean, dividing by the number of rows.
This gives 8.3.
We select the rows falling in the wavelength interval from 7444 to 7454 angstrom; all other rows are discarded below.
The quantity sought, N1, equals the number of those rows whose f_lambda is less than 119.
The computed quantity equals 2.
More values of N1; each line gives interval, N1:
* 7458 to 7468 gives 0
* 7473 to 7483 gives 0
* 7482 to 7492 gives 4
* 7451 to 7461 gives 1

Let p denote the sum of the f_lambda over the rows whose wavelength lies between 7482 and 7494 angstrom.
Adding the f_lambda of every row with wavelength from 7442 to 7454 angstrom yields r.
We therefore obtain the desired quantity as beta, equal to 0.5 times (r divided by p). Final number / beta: 0.58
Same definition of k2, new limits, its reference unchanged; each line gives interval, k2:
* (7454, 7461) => 10.8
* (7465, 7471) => 11.0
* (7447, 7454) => 11.2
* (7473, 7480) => 12.4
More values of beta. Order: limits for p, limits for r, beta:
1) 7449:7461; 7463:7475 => 0.51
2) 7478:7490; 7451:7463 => 0.52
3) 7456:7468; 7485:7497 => 0.41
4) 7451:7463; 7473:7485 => 0.49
